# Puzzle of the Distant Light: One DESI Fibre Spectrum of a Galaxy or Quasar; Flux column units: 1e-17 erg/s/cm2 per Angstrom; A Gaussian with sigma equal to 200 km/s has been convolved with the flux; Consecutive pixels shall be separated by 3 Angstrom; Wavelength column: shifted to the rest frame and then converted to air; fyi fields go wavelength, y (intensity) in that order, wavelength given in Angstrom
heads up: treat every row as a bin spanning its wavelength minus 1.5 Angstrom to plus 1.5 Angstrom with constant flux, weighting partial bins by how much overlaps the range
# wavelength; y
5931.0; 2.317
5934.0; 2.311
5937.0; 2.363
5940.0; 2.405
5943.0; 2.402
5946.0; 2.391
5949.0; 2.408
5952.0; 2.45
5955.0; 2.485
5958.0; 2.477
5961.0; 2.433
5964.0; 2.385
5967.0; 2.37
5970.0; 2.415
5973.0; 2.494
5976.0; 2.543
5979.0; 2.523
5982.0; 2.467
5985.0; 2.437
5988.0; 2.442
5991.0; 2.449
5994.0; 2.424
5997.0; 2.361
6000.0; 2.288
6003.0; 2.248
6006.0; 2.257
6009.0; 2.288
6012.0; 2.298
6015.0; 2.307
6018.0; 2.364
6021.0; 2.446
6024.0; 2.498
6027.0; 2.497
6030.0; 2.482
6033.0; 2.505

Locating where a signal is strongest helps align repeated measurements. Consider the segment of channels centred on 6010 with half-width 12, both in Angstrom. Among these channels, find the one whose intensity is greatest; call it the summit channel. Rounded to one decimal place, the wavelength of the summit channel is 6021.0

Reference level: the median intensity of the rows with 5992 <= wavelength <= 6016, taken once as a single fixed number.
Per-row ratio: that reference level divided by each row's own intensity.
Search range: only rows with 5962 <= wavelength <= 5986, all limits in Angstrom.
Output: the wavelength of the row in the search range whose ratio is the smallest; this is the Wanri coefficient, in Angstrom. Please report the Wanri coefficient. 5976.0 Angstrom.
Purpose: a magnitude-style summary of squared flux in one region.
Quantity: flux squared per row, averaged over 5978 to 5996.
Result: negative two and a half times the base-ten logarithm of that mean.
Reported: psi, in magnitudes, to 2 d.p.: -1.95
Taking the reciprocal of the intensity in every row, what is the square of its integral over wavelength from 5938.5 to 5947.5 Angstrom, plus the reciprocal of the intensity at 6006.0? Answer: 14.5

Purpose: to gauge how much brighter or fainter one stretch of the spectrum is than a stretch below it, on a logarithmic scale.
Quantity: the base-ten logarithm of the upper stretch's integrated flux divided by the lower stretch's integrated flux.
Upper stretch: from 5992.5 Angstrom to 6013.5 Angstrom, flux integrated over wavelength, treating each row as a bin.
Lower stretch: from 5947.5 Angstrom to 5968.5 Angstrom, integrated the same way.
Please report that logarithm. -0.0221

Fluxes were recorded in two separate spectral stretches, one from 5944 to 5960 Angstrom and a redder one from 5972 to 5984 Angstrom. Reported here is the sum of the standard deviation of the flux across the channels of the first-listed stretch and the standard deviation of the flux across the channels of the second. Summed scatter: 0.07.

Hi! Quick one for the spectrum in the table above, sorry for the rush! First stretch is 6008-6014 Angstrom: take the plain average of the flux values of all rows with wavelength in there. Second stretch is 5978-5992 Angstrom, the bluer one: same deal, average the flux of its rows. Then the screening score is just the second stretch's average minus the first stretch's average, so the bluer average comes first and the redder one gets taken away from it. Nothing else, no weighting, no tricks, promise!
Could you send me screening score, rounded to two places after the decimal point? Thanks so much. 0.17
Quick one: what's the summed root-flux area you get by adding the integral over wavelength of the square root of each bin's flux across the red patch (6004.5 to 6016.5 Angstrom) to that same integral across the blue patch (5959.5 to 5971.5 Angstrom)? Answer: 36.7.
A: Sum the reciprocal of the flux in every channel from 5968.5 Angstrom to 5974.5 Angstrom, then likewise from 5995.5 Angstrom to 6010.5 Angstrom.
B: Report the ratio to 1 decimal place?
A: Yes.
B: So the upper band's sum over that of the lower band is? 2.7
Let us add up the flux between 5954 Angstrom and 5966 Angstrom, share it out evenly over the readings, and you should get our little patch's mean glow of 2.44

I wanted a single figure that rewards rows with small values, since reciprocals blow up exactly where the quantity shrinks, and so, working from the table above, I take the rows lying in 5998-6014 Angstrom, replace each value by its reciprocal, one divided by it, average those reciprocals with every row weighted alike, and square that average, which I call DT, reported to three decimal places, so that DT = 0.193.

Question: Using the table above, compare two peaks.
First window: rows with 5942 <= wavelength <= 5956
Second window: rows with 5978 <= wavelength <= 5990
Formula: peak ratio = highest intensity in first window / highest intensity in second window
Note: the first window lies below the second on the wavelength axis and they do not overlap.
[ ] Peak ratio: 0.985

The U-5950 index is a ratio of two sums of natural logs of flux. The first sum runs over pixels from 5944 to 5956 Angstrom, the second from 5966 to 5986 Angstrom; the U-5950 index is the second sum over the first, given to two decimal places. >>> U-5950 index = 1.77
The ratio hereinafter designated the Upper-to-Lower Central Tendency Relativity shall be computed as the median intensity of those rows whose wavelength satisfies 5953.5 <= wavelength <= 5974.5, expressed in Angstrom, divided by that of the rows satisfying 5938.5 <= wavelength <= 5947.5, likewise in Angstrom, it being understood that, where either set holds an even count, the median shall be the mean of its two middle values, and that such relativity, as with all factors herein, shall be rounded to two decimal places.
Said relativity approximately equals 1.01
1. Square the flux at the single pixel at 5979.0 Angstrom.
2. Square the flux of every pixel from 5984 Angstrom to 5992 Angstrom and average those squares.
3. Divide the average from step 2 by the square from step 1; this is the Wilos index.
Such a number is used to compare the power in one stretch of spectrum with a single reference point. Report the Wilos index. 0.94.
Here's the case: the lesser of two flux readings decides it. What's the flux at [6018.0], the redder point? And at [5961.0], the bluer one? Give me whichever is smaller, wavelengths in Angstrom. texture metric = 2.36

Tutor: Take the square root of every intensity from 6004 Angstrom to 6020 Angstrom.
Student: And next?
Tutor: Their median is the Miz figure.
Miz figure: 1.52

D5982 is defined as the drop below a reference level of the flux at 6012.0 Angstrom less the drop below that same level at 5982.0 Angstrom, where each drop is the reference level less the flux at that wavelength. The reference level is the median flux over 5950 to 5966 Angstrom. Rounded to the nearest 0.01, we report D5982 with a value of 0.17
